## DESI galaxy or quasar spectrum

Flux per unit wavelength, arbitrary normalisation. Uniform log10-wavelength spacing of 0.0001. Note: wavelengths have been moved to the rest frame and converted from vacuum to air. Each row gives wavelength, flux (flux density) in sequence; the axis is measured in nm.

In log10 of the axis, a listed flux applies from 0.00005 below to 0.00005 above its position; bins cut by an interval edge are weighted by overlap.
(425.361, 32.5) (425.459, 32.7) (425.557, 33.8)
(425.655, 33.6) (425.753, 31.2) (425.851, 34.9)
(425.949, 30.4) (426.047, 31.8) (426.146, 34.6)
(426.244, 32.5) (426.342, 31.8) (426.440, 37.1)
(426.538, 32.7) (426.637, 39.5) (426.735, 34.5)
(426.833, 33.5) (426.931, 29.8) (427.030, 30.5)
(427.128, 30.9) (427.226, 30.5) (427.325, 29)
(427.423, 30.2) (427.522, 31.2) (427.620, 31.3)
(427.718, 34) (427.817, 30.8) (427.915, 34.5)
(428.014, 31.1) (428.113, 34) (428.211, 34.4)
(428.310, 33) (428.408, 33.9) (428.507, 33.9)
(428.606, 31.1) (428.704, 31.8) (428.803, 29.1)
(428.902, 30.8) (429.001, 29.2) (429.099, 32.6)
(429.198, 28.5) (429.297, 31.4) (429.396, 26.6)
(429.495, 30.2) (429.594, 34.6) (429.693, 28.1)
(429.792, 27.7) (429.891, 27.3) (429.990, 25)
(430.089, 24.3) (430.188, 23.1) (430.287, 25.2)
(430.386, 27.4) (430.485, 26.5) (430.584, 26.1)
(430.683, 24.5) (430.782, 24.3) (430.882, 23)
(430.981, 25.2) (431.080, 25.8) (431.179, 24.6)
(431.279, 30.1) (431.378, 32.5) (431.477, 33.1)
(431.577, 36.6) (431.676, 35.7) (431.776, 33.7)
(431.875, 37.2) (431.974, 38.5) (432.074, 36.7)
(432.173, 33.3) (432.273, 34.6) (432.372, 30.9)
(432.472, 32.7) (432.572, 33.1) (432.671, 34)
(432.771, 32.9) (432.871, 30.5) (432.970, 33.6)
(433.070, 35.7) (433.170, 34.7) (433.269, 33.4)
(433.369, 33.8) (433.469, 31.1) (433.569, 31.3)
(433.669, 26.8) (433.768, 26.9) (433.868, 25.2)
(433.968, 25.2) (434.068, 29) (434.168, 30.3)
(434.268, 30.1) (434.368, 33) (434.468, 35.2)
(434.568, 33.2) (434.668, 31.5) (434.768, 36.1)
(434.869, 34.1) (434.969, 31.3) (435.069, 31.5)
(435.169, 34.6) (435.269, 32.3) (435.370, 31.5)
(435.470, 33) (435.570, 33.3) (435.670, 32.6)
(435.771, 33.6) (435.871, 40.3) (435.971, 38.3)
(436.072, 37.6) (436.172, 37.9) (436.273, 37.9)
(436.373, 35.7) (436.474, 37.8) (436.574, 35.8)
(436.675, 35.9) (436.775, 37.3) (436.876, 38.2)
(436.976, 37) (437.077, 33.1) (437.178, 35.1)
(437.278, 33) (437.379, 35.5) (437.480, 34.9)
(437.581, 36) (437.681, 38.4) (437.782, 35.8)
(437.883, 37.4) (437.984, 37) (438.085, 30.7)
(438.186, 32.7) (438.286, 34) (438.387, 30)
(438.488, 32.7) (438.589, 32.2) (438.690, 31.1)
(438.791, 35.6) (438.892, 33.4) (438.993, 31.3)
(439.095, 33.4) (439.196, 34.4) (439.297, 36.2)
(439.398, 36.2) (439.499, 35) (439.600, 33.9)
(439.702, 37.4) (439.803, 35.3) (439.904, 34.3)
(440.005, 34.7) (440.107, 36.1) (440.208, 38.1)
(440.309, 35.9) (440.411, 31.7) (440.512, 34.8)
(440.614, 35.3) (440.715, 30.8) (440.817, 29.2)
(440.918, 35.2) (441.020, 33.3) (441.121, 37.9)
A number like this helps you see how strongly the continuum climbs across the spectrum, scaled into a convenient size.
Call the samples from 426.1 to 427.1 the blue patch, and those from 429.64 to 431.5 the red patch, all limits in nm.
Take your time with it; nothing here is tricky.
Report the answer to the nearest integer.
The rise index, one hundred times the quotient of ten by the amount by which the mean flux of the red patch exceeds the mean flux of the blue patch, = -140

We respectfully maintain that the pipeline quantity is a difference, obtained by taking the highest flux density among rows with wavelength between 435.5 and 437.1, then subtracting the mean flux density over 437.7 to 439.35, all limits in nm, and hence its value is 7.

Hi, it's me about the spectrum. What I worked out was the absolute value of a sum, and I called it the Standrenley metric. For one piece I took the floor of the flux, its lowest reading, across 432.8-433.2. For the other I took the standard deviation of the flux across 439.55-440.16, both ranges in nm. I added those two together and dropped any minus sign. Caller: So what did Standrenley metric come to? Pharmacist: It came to 32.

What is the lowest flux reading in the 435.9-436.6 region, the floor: 35.7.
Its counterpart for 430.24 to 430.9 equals 23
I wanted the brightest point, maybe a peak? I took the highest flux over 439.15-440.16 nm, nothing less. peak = 37.4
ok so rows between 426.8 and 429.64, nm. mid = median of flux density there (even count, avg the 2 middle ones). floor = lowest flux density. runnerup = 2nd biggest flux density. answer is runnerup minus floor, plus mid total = 39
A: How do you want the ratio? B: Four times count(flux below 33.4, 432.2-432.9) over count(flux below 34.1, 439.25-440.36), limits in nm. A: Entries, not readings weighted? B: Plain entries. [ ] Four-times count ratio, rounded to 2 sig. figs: 20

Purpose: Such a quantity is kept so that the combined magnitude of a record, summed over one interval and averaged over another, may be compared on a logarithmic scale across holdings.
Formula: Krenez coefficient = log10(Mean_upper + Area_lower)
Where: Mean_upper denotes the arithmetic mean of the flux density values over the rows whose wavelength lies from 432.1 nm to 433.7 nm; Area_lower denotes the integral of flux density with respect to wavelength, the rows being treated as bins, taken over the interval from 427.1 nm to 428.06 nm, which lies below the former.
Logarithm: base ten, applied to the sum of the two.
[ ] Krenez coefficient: 1.80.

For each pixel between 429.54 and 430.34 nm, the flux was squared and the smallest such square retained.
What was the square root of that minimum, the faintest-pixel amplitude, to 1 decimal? 23.1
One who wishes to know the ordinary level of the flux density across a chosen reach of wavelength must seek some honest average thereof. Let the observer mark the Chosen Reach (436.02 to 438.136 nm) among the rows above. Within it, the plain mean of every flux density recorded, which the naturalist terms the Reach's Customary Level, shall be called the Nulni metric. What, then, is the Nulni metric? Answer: 36.1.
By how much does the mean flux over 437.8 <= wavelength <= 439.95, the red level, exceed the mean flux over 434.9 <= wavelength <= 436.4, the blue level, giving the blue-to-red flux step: -1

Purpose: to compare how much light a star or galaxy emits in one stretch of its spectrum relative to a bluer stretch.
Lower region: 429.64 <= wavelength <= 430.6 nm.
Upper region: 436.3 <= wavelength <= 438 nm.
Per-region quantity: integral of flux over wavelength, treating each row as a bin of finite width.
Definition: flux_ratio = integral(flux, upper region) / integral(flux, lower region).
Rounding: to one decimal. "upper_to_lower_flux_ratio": 2.4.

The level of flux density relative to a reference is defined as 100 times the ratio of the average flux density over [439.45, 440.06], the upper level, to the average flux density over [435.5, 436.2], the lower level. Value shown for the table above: 97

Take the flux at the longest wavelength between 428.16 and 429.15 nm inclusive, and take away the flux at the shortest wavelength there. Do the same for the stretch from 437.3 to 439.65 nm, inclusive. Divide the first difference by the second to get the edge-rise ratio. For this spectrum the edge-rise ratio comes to 1.1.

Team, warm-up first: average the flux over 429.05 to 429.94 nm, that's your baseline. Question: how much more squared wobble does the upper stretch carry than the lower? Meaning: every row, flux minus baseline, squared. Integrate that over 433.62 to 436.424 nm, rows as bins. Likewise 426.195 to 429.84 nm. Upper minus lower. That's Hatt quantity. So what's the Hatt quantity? 28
